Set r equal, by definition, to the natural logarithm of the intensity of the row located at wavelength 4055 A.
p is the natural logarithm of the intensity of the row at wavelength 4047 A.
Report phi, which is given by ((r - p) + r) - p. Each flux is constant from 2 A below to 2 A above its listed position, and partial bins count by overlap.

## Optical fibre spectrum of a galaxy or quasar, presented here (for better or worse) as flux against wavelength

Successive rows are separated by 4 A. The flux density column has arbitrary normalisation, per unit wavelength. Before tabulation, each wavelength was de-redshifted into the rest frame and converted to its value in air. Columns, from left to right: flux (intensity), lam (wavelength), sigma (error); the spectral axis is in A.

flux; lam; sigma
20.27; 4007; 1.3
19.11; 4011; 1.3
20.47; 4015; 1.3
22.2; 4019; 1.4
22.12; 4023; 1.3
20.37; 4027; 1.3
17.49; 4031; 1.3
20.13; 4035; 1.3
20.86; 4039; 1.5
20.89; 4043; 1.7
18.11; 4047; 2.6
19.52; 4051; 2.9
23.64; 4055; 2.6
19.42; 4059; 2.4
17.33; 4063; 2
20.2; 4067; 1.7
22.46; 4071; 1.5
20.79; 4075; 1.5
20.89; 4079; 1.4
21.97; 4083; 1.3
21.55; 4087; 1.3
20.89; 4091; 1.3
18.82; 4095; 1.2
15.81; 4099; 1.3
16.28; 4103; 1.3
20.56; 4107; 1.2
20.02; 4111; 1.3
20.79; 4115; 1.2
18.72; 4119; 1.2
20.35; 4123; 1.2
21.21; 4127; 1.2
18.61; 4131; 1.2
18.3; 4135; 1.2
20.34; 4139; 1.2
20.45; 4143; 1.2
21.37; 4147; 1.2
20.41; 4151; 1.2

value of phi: 0.5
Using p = 2.90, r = 3.16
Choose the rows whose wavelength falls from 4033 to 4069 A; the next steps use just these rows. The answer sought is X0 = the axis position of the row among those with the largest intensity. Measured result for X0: 4055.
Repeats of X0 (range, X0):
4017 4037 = 4019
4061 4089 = 4071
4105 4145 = 4127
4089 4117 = 4091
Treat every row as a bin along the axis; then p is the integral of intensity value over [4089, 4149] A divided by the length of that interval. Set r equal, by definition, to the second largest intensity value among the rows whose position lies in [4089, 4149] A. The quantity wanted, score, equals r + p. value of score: 40.71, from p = 19.5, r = 21.21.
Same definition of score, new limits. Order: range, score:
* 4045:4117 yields 42.41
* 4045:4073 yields 42.56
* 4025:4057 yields 41.02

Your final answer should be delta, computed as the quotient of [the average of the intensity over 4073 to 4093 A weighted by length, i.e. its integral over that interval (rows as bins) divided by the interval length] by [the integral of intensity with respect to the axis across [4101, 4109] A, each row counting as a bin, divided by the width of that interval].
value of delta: 1.15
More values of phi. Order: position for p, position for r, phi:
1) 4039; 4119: -0.2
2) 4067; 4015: 0.0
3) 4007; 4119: -0.2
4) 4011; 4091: 0.2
